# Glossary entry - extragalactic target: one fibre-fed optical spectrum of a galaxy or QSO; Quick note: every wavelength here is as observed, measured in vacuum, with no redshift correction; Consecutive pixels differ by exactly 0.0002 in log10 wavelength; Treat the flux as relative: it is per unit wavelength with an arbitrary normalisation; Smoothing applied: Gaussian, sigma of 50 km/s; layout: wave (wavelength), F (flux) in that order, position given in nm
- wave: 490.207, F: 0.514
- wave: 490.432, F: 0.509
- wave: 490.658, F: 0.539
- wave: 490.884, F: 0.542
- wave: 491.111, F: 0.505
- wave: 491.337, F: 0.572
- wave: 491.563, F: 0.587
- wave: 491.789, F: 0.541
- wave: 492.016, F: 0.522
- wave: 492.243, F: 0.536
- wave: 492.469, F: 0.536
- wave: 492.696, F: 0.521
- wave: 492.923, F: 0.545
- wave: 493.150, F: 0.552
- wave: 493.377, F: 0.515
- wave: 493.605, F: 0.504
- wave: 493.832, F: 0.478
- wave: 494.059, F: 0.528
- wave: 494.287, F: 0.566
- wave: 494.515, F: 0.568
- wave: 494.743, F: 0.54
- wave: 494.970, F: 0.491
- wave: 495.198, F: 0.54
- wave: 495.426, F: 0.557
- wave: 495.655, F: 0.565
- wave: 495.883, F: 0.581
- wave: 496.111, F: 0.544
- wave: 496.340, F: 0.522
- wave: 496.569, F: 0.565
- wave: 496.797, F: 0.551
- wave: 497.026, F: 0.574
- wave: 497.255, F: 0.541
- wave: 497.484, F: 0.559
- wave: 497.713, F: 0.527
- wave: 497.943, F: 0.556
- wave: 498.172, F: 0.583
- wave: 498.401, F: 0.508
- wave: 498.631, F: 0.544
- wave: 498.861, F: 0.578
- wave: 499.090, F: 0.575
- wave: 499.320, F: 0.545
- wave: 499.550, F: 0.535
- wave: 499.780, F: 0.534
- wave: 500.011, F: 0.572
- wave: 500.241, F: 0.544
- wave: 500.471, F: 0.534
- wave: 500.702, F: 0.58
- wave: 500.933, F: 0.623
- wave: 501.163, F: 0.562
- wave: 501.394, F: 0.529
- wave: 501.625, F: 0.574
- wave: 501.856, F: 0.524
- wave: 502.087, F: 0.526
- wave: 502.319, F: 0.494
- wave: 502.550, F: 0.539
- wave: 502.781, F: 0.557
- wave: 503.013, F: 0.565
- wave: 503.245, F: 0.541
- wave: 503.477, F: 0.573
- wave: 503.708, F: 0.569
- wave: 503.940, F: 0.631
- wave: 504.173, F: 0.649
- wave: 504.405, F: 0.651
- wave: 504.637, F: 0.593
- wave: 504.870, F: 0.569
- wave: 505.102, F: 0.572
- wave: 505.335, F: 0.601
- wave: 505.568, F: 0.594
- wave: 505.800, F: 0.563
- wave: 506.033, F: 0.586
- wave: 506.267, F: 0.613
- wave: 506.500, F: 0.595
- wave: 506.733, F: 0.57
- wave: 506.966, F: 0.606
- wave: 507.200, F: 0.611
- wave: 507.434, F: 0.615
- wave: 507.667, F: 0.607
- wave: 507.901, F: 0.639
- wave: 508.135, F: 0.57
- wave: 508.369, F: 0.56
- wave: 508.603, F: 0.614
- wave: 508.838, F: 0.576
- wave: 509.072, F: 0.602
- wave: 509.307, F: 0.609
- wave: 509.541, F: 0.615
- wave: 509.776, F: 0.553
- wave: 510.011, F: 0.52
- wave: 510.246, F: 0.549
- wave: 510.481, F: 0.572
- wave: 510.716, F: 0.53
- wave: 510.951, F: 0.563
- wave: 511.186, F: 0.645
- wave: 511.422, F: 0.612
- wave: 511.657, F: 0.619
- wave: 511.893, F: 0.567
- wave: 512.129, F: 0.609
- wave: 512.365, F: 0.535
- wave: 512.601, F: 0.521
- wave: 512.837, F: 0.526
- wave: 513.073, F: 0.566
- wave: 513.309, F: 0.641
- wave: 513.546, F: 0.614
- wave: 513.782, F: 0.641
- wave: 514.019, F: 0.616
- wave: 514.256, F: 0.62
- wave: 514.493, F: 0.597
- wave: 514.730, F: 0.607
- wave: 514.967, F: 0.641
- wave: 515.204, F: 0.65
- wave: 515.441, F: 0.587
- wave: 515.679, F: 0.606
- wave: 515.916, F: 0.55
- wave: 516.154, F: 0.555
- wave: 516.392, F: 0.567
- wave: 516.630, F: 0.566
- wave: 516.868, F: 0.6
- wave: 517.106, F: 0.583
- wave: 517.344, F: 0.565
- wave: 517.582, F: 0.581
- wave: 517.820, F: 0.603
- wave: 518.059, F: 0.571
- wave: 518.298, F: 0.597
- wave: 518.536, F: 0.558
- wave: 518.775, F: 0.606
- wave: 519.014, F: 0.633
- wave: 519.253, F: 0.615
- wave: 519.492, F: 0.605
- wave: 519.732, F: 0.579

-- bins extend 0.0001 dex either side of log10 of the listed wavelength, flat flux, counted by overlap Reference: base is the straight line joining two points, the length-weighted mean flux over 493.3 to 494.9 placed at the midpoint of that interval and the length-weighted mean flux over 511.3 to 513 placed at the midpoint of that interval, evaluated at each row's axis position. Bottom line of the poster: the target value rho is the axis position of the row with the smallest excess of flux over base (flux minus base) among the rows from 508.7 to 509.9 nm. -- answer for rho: 509.776 nm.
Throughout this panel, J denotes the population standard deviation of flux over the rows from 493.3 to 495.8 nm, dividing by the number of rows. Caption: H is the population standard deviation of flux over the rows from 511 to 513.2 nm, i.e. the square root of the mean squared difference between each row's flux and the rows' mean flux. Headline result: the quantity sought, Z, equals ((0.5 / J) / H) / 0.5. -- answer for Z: 779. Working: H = 0.043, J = 0.030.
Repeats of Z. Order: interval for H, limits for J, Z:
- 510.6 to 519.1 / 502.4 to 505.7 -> 814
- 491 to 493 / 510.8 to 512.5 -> 1165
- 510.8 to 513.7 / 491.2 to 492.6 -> 1044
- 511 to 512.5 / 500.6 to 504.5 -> 625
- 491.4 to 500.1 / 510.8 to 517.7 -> 1099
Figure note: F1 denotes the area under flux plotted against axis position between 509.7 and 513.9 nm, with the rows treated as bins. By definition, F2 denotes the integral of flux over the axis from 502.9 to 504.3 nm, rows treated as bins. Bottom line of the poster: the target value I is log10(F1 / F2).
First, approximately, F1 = 2.4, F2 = 1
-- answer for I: 0.47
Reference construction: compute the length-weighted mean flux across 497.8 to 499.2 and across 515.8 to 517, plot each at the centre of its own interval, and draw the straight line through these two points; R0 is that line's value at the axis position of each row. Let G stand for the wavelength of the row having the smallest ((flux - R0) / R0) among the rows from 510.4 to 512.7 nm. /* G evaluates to 512.601 nm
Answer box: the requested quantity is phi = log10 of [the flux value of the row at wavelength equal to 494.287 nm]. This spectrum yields -0.247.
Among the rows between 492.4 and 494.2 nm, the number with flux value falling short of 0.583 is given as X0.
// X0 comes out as 8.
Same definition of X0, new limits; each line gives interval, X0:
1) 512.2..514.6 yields 4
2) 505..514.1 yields 17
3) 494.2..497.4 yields 14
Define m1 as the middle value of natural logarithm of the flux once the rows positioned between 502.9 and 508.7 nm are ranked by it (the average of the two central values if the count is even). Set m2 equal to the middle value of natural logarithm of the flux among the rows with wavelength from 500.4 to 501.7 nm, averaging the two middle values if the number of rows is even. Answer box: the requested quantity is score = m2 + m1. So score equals -1.09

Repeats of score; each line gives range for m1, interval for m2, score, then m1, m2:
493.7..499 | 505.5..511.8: -1.12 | -0.60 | -0.519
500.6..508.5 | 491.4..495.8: -1.17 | -0.56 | -0.616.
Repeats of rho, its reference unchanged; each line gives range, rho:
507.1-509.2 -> 508.369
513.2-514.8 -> 514.493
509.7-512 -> 510.011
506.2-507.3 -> 506.733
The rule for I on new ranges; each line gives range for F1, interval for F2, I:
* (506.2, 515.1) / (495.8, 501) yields 0.26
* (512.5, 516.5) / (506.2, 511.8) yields -0.14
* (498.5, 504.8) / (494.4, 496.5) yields 0.49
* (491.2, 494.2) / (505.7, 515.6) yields -0.56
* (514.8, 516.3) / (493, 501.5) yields -0.72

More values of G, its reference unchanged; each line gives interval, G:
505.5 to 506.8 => 505.800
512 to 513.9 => 512.601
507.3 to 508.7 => 508.369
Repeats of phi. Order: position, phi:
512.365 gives -0.272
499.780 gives -0.272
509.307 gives -0.215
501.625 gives -0.241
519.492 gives -0.218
